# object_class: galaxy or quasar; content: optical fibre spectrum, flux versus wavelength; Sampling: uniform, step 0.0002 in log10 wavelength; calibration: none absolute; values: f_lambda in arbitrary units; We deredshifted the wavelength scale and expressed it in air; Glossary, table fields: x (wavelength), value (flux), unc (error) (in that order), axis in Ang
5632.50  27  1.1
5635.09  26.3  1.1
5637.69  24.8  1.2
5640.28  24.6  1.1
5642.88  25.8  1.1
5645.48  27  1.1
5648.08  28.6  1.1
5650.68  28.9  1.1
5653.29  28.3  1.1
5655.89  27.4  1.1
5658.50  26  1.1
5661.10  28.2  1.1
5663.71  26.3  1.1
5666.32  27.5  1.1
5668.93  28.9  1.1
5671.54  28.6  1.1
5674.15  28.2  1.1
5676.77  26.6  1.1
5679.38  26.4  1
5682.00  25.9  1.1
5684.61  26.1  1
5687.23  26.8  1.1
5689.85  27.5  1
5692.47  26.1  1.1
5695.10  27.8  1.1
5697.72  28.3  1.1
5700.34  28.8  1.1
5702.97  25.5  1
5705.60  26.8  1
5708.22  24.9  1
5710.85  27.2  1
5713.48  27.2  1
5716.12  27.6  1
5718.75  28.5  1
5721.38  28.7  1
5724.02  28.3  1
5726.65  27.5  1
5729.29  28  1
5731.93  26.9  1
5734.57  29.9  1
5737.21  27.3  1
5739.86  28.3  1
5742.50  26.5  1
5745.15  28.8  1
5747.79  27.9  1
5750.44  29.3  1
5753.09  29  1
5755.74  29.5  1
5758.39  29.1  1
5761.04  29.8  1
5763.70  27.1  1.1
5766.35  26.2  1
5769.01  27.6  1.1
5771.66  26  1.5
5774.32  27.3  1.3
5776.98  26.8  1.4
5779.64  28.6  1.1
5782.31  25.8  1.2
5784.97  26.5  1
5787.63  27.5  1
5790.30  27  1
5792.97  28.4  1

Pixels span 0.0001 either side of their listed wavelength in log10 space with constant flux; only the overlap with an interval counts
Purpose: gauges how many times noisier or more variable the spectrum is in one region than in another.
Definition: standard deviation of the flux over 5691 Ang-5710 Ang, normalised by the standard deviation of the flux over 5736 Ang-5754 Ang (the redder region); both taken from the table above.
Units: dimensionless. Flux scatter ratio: 1.47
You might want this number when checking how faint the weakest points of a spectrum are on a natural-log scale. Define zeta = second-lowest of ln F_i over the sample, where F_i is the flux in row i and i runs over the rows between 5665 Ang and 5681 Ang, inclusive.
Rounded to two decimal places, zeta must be 3.28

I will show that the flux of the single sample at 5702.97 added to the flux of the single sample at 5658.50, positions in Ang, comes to 51.5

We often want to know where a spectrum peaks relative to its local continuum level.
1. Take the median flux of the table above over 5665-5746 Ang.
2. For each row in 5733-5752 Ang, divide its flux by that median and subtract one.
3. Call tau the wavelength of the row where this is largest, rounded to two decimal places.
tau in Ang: 5734.57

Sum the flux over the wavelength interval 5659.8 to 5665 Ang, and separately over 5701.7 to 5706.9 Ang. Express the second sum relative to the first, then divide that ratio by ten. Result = 0.096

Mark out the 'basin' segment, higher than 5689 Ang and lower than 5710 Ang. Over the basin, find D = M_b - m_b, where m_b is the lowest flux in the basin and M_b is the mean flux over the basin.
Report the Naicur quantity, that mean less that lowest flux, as 2.06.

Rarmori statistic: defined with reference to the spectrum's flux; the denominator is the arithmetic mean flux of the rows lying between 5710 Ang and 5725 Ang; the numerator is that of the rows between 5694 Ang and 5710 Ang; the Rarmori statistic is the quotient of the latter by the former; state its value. 0.97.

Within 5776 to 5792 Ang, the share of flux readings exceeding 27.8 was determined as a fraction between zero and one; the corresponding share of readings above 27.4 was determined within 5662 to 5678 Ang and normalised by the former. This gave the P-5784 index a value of 4.0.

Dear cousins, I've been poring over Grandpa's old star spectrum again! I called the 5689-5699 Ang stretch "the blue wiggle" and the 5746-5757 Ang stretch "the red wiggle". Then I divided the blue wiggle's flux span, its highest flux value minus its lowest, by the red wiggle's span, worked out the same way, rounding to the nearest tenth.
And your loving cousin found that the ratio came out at 1.4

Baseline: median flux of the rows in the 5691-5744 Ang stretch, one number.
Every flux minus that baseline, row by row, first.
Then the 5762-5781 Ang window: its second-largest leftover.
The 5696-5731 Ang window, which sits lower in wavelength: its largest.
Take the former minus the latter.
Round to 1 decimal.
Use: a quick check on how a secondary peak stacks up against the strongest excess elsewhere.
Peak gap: -1.2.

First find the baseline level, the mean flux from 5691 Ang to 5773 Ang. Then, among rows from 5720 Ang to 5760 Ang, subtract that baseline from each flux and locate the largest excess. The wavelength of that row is 5734.57 Ang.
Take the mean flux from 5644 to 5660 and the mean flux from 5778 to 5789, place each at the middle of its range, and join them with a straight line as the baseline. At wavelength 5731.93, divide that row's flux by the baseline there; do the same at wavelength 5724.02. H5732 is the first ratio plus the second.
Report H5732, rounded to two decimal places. 2.02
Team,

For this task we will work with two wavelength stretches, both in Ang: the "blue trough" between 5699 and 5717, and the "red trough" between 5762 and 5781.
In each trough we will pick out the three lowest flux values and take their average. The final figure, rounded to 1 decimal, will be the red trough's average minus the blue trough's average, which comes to 0.6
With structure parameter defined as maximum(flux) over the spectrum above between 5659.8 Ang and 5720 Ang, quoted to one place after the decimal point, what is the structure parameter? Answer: 28.9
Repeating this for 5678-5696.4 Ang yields 27.8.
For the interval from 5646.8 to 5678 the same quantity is 28.9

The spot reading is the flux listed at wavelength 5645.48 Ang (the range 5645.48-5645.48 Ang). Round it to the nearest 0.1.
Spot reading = 27.0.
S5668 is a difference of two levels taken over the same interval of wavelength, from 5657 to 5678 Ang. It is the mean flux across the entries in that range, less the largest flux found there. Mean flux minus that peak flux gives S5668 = -1.4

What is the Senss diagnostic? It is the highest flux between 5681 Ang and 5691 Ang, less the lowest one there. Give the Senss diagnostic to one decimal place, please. 1.6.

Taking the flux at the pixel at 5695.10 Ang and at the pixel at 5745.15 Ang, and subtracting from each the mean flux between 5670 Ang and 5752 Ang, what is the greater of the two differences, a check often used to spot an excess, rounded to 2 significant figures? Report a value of 1.3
